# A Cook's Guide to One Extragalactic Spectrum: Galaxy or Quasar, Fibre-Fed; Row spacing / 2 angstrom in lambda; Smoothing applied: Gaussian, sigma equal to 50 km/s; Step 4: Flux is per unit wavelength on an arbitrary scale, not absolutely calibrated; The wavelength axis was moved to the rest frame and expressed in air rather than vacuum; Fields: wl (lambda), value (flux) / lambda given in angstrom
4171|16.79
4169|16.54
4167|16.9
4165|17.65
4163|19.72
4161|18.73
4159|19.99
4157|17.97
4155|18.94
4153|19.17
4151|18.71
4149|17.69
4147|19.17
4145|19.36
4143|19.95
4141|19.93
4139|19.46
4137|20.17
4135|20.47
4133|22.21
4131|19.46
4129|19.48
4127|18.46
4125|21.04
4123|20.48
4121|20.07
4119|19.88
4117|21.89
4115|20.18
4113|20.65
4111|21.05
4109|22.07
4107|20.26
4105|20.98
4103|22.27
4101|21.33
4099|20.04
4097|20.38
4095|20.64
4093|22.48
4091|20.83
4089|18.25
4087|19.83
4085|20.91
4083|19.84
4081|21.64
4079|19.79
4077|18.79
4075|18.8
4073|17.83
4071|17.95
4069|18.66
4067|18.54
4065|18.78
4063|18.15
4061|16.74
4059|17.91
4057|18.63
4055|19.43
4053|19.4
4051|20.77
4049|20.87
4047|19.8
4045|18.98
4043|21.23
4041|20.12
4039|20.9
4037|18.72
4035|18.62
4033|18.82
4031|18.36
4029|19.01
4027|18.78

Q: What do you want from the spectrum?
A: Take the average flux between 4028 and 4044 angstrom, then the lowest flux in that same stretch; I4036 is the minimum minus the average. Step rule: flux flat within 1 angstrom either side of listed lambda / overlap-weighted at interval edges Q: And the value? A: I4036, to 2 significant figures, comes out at -1.1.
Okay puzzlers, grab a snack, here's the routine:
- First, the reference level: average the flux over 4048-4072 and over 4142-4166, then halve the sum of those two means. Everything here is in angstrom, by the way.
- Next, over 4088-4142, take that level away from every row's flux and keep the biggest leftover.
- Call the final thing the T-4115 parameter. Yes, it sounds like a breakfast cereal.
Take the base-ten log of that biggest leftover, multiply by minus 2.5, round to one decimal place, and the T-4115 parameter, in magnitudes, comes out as -1.4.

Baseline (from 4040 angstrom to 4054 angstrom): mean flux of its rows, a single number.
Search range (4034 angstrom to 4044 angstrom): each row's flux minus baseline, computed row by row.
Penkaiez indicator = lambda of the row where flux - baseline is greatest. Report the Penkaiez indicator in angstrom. 4043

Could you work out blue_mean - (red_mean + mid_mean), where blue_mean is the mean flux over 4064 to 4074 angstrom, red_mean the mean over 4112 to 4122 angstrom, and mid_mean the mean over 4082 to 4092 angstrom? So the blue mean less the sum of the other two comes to -22.1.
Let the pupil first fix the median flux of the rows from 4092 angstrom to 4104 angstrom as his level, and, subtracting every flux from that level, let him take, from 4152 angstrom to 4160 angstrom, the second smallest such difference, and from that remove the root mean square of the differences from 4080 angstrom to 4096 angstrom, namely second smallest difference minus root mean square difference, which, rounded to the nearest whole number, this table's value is 1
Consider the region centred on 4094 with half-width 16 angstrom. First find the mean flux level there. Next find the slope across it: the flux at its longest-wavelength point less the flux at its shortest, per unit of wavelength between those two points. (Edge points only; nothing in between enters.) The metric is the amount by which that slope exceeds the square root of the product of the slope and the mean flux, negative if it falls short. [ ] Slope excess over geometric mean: -1.2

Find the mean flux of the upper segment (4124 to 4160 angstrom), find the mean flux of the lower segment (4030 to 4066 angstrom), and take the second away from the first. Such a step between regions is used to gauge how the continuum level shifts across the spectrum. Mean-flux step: 0.3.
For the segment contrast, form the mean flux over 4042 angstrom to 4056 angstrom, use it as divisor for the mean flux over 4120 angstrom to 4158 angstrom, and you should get 0.98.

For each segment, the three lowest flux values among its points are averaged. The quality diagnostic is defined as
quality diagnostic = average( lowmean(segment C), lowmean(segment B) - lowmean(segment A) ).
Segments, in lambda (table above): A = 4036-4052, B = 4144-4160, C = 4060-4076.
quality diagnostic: 8.2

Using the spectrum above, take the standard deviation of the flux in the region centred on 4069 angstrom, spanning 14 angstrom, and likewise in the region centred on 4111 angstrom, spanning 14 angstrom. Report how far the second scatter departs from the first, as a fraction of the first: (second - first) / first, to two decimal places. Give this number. 0.83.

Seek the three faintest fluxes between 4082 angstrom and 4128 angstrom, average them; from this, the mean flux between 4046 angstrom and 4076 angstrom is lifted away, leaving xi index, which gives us 0.0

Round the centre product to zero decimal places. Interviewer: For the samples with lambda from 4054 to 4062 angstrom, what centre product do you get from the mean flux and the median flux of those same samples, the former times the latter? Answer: 332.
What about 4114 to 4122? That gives 413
